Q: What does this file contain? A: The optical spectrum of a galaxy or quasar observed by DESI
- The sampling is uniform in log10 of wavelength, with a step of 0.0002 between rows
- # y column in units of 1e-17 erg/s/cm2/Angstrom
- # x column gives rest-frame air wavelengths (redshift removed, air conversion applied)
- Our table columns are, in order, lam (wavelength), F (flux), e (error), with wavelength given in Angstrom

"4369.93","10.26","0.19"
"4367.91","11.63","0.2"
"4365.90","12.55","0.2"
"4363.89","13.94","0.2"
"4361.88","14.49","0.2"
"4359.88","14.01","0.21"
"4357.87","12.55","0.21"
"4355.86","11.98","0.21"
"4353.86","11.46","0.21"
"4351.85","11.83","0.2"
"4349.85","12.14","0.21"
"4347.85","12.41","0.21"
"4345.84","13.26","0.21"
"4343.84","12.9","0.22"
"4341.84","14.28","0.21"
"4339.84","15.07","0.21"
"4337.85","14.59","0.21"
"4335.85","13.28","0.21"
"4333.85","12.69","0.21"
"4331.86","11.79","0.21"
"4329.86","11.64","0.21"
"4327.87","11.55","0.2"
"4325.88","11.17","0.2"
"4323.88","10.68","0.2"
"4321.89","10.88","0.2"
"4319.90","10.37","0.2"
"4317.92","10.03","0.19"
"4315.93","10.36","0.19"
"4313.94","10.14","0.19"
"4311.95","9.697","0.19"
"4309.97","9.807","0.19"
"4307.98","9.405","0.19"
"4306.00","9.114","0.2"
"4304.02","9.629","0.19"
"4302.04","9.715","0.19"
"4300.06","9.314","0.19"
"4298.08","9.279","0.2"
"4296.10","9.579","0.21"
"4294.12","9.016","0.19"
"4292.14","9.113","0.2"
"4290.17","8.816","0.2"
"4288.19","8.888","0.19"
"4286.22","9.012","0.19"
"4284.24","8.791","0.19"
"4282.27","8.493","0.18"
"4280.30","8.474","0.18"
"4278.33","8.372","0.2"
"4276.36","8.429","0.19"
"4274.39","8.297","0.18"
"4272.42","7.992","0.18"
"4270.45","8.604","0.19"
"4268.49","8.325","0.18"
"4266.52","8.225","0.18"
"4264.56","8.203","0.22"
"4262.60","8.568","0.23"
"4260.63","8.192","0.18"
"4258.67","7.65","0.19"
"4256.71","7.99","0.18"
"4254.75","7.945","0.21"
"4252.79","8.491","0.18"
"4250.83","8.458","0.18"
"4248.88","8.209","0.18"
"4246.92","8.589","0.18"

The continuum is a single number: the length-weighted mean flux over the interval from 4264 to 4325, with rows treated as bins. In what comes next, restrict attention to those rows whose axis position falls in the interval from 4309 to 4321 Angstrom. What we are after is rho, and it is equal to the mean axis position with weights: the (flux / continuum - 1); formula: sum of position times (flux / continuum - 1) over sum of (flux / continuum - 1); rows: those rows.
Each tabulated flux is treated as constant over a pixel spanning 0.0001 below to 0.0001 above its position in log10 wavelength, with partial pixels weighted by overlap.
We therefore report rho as 4315.7 Angstrom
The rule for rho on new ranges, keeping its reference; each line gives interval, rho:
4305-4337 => 4327.2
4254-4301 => 4268.2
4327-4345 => 4337.1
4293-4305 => 4301.8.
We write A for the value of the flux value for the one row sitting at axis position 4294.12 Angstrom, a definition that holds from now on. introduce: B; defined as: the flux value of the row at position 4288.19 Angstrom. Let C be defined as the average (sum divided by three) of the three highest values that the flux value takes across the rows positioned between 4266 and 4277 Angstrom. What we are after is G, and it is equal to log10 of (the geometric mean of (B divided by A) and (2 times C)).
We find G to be 0.611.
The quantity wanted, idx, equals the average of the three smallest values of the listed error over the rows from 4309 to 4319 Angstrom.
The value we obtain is 0.190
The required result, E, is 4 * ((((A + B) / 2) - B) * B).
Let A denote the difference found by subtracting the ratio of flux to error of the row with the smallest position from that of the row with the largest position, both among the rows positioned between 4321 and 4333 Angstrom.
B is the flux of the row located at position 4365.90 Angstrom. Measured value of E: -271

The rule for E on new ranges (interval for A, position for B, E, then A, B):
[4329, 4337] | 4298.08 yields -27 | 7.8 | 9.279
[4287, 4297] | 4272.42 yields -146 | -1.2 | 7.992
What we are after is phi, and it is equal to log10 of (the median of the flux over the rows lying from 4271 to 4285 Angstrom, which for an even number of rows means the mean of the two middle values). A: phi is 0.93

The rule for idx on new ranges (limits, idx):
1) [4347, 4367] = 0.200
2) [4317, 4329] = 0.197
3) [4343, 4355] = 0.207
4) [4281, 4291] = 0.187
